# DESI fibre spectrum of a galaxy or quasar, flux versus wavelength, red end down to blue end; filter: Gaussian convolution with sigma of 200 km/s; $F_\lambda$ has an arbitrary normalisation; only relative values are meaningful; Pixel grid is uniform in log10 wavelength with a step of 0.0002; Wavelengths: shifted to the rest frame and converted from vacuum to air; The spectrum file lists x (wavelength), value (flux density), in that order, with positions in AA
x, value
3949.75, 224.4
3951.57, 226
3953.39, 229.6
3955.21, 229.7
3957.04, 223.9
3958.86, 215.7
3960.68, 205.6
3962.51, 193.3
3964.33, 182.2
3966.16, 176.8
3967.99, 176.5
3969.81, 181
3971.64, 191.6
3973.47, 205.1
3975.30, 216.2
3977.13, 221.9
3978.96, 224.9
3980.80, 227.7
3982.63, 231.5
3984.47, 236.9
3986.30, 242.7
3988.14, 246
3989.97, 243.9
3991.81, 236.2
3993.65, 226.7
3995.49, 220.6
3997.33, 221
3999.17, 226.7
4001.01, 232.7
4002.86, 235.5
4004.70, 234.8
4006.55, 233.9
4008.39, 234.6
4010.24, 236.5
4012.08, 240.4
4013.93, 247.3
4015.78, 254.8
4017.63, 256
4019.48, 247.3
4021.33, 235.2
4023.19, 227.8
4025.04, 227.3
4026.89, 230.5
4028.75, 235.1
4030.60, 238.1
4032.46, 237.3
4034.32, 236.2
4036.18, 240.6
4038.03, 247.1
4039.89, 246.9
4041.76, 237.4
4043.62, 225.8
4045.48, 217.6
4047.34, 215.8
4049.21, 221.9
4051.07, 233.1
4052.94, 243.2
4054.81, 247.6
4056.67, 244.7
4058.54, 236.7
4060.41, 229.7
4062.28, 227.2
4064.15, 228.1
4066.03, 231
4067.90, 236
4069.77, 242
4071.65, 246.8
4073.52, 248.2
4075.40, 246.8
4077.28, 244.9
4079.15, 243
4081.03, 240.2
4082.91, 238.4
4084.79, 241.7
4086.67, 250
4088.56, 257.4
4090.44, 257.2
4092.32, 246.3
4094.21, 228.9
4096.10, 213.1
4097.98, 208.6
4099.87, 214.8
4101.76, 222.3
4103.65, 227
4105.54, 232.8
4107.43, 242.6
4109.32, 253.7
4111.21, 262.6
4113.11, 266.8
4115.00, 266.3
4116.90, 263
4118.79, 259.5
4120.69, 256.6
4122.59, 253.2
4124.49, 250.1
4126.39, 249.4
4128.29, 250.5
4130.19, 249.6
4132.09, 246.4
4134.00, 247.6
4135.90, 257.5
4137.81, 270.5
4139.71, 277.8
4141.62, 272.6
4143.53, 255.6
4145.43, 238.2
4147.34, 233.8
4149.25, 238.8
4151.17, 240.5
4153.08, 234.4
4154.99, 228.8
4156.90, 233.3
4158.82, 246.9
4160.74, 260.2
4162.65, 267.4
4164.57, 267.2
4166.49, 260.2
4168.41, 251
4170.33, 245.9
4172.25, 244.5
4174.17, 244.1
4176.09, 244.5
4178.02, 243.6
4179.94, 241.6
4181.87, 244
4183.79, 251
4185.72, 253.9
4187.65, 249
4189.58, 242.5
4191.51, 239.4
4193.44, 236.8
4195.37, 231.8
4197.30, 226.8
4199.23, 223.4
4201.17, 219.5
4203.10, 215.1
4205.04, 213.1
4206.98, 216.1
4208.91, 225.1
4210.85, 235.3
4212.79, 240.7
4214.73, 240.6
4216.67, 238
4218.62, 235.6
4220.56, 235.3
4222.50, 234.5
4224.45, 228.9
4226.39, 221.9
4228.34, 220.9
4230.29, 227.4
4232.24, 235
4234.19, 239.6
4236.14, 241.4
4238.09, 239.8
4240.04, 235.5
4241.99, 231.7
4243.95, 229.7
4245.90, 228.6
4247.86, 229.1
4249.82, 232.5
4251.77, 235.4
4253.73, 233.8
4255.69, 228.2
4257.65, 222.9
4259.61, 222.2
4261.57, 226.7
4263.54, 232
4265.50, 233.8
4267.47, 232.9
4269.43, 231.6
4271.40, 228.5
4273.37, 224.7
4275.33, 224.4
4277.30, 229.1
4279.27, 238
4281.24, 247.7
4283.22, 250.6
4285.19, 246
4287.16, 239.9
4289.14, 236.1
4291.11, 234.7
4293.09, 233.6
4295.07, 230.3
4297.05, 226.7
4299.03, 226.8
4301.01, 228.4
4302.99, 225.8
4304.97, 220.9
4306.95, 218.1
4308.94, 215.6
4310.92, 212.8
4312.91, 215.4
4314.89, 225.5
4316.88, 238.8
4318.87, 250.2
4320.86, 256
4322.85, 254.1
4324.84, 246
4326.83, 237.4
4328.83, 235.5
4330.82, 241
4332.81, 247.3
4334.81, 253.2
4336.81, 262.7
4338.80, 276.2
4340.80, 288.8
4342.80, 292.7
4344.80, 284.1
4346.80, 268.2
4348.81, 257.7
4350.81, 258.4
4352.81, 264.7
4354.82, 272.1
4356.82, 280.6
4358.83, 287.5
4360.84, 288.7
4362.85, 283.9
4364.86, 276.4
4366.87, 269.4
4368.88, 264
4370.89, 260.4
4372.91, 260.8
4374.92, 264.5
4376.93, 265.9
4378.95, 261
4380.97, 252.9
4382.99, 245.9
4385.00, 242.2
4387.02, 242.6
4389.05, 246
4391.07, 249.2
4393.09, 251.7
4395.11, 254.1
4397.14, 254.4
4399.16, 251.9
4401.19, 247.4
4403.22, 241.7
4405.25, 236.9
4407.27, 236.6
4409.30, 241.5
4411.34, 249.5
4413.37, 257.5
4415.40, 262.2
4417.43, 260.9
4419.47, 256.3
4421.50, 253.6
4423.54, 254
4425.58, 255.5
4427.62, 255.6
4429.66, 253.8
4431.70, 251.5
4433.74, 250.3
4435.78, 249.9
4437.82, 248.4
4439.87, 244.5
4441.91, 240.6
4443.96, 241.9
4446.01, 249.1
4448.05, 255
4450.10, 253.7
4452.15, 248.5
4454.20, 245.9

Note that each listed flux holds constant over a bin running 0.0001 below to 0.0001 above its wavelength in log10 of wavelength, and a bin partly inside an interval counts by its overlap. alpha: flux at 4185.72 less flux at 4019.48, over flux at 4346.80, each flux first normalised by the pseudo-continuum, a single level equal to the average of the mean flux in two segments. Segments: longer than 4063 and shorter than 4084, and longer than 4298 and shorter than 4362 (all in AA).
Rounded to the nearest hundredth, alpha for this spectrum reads 0.02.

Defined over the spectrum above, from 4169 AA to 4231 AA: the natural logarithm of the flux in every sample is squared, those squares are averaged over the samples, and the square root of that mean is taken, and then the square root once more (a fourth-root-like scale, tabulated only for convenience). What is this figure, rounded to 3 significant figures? 2.34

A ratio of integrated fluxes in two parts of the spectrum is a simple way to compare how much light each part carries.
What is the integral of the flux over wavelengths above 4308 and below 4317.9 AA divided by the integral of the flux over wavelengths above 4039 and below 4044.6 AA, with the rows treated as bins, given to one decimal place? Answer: 1.7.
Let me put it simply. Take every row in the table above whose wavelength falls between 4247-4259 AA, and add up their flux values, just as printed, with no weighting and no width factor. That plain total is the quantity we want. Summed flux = 1382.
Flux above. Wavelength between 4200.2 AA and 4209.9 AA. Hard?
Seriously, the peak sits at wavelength 4208.91 AA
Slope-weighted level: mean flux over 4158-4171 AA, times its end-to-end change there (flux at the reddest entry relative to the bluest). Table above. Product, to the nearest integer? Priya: -257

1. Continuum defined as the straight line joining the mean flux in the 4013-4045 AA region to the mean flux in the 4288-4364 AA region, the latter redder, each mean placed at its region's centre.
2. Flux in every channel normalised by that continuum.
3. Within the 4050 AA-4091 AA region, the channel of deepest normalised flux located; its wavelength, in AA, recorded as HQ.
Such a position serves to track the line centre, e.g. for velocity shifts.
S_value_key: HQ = 4062.28 AA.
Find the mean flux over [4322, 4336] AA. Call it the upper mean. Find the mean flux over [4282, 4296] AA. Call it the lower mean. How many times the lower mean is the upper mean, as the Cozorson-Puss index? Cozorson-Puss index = 1.03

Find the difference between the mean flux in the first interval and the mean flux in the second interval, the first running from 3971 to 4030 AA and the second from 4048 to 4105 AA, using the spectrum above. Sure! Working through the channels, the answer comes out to -4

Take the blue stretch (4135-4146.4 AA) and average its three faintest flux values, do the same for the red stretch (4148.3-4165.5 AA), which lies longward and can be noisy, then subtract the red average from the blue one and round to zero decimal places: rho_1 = 18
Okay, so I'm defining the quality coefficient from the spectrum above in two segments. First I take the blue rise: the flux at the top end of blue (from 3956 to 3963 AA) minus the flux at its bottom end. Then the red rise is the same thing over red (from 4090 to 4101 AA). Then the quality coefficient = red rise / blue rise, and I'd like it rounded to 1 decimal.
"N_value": 1.4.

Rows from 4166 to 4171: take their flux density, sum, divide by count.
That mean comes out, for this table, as 252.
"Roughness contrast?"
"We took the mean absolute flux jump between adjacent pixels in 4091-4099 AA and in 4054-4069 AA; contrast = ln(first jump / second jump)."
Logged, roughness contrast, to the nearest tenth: 1.1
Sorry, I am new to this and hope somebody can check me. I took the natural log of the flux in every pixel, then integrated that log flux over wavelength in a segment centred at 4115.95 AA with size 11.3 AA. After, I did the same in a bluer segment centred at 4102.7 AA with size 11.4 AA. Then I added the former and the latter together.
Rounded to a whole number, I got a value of 125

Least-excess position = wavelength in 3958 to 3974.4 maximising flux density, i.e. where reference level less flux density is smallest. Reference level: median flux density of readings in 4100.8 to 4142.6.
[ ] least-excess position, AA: 3958.86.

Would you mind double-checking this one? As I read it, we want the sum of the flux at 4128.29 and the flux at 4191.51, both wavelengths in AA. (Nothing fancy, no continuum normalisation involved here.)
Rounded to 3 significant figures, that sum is 490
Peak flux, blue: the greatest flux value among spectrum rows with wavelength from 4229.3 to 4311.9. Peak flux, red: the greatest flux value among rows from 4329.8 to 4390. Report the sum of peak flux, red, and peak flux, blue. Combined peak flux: 543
